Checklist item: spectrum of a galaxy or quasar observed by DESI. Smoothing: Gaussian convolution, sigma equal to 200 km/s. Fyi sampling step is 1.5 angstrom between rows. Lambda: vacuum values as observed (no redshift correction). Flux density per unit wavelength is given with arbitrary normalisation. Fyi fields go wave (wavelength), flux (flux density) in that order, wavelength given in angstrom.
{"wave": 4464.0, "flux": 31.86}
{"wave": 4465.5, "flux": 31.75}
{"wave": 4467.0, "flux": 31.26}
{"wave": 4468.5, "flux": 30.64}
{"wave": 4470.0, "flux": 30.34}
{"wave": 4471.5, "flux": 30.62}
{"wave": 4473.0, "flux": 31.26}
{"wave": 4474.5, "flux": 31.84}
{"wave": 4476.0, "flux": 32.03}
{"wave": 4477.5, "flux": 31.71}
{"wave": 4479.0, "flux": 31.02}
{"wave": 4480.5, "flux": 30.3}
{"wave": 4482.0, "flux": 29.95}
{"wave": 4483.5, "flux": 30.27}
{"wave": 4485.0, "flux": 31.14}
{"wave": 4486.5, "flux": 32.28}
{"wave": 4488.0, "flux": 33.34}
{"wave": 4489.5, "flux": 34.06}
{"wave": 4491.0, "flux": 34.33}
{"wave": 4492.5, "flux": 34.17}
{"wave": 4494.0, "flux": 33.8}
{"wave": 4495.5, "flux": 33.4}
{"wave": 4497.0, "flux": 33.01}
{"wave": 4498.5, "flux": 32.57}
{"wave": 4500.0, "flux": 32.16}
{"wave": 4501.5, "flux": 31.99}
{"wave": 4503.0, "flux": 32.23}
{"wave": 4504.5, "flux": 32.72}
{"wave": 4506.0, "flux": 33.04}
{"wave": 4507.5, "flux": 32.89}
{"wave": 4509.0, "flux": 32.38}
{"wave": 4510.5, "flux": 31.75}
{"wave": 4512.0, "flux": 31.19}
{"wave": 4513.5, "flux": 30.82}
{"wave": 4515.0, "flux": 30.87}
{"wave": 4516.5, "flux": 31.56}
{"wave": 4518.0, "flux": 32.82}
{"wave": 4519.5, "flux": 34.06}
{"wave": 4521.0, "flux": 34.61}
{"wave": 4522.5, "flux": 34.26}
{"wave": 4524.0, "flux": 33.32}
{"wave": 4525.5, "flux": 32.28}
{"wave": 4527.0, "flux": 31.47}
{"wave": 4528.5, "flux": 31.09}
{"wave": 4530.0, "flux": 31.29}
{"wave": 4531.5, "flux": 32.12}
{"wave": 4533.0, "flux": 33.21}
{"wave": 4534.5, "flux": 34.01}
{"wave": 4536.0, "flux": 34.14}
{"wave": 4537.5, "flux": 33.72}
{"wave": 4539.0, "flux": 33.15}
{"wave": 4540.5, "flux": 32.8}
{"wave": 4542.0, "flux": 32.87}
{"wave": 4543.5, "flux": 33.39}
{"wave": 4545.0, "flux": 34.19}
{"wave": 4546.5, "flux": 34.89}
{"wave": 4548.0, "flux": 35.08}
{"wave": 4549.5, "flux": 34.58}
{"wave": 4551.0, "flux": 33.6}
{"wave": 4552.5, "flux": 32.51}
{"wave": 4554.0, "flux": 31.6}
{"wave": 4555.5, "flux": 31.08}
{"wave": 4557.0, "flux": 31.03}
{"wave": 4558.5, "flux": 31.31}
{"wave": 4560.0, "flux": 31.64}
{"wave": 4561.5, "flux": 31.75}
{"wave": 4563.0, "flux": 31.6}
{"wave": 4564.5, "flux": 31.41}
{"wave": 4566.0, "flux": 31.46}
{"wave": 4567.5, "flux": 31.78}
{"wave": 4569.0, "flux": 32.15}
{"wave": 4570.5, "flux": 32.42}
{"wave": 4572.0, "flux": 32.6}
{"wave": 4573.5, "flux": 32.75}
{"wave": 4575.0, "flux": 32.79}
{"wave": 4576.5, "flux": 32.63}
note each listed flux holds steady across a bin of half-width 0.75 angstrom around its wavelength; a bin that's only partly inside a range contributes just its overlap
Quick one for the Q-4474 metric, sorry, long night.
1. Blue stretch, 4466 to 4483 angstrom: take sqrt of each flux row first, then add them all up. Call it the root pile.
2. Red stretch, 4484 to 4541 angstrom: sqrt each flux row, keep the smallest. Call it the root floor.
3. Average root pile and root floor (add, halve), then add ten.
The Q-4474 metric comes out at 43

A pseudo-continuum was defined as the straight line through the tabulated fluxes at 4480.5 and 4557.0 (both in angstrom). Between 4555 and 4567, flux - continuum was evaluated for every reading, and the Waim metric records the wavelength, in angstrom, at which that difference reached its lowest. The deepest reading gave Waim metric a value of 4557.0 angstrom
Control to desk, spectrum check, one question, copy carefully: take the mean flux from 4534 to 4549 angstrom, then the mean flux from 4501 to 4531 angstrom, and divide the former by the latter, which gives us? 1.046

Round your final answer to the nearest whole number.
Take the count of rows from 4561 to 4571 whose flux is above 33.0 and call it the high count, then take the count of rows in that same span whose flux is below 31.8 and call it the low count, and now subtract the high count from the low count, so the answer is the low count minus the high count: 5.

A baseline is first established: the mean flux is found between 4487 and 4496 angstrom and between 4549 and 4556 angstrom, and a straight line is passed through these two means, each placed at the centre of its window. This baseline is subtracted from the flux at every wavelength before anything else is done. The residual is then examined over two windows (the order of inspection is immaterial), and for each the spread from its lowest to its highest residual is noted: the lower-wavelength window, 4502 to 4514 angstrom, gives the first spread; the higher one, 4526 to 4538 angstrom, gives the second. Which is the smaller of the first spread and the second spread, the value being 2.1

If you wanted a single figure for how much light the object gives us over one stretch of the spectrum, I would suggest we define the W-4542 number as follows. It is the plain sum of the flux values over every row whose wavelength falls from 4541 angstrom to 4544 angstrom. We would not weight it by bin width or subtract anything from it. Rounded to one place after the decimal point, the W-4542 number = 66.3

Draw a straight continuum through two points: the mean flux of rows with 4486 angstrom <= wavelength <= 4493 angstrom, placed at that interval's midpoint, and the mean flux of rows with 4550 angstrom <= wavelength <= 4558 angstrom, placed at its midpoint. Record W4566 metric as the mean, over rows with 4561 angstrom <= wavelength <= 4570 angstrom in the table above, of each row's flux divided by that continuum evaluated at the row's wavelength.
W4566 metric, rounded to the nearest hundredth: 1.00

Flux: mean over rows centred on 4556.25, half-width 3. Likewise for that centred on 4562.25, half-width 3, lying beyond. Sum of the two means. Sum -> 62.9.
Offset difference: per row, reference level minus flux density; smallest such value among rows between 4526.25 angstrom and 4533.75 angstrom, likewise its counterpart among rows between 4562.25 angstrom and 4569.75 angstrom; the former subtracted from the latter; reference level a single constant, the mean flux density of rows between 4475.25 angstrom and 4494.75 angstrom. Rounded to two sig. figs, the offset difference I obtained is 1.1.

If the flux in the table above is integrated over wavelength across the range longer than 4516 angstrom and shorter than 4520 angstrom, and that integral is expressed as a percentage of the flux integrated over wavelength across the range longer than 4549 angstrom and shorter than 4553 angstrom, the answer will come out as 98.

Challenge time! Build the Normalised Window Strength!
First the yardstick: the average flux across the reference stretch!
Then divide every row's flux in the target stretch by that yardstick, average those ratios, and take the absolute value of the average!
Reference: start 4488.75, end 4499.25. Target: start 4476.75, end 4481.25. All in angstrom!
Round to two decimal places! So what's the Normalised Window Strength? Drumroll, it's 0.92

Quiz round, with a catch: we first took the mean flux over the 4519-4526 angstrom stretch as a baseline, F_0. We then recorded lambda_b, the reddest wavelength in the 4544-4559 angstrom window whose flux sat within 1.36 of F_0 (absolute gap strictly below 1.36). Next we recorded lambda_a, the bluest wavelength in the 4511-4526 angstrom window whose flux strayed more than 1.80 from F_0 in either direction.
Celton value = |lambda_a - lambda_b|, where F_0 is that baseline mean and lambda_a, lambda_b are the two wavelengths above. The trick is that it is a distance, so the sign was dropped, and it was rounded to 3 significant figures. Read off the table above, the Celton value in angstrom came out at 40.5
